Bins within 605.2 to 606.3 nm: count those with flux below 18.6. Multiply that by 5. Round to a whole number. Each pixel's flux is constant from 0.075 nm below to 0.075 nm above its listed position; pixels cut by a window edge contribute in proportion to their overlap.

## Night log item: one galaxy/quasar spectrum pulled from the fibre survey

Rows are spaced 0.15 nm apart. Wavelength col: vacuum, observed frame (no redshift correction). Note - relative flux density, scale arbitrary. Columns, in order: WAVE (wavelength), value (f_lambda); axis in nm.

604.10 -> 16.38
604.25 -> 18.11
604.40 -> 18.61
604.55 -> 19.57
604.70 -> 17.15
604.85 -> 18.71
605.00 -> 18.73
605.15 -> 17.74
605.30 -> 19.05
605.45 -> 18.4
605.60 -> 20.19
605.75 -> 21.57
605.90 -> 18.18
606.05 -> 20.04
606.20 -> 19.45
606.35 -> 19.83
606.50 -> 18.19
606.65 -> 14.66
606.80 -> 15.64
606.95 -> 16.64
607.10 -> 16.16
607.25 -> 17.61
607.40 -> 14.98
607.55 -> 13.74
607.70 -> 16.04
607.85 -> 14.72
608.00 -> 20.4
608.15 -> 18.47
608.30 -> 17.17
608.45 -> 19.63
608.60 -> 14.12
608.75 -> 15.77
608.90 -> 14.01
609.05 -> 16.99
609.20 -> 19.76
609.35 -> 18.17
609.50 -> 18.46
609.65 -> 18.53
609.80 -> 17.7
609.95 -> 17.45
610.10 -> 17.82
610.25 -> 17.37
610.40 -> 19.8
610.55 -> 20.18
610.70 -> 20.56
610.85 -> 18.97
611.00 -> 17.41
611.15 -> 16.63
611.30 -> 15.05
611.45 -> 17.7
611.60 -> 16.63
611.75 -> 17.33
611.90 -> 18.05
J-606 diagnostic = 10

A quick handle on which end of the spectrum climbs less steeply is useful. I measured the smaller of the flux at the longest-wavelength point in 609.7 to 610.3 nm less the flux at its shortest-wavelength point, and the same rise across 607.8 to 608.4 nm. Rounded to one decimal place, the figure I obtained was -0.3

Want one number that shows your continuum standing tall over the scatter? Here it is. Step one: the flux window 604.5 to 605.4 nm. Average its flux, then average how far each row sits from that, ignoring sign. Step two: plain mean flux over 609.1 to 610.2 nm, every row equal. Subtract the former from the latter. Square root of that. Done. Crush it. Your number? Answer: 4.19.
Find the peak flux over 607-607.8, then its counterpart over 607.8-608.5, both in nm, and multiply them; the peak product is 359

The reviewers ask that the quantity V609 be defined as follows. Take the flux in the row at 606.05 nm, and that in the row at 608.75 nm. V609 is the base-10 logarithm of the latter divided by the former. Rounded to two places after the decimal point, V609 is -0.10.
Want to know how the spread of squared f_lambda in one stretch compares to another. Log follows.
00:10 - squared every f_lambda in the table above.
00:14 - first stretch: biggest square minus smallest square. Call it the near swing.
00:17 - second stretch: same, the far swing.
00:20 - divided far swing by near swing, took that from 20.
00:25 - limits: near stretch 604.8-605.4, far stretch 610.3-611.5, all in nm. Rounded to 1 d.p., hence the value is 15.9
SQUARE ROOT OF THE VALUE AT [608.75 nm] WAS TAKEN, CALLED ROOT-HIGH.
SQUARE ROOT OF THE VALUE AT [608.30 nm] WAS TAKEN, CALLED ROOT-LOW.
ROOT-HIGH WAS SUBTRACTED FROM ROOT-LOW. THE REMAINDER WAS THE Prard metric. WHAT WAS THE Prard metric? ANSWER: 0.2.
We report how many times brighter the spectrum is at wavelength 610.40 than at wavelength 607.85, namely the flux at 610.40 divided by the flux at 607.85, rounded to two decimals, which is 1.35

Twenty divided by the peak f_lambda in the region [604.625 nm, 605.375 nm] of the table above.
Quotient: 1.05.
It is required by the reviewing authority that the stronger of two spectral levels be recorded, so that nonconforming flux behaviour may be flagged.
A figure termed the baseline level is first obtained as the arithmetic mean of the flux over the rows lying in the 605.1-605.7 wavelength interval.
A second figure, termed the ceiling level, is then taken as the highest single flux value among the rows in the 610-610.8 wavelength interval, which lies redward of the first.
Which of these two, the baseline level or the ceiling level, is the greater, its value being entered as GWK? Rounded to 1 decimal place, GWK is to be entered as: 20.6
